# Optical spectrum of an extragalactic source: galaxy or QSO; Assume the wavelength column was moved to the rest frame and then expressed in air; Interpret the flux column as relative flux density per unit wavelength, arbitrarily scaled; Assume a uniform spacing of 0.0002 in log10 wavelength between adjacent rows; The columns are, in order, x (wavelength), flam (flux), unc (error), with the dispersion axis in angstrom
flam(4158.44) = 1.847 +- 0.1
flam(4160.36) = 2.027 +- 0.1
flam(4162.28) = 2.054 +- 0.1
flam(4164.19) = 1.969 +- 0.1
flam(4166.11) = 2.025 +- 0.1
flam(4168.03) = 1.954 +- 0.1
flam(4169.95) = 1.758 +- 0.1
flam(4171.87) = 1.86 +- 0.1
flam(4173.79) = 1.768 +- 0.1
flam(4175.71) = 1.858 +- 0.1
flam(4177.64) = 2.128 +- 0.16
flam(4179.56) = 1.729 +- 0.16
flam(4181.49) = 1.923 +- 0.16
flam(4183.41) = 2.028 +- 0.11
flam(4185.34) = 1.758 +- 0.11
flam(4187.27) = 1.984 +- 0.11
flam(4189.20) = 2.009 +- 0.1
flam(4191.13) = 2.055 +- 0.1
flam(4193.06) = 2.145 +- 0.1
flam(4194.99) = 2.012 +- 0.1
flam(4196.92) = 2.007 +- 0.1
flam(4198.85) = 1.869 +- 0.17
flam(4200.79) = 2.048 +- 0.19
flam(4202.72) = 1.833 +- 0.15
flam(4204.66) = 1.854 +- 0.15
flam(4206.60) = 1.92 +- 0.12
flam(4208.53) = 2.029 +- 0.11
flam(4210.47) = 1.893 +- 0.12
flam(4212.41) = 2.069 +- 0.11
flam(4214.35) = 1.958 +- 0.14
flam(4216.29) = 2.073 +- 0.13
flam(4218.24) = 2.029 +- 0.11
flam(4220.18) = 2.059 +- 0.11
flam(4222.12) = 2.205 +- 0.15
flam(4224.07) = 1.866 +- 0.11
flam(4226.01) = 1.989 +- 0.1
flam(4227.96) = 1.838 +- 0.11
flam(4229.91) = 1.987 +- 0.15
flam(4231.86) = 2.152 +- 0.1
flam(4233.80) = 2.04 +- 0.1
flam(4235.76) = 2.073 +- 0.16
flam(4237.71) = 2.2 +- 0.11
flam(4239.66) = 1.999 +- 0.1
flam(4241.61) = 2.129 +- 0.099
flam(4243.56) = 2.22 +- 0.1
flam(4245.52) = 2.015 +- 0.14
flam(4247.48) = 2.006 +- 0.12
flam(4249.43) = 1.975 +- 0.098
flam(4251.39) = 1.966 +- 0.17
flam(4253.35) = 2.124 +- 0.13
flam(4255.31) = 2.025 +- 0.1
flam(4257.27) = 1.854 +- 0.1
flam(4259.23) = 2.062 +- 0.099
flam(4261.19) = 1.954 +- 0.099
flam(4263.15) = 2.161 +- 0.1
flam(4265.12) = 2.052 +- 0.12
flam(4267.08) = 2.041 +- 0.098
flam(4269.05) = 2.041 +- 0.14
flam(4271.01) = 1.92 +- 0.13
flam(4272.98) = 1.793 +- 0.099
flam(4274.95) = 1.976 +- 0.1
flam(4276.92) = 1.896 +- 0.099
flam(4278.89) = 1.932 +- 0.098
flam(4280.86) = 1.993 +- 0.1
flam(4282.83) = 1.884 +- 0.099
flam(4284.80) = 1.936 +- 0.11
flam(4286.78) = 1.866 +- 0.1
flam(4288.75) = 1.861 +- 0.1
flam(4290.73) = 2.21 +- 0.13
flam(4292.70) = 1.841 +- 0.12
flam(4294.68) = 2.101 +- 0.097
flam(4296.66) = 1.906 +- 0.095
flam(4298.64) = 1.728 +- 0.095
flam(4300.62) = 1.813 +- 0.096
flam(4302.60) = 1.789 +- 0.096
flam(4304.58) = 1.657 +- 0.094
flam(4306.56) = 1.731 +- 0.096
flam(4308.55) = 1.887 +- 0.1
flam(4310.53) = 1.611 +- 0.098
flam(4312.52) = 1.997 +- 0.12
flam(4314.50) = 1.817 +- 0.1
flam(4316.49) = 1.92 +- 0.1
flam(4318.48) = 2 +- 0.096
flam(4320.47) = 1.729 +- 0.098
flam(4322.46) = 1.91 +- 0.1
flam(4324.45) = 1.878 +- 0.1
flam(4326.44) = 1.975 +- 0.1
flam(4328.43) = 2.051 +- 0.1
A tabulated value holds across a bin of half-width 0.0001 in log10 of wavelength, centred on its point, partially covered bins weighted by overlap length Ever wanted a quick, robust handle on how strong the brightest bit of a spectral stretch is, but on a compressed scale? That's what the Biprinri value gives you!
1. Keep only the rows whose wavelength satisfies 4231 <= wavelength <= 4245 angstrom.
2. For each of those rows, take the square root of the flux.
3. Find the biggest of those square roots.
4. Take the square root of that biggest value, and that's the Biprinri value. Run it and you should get 1.22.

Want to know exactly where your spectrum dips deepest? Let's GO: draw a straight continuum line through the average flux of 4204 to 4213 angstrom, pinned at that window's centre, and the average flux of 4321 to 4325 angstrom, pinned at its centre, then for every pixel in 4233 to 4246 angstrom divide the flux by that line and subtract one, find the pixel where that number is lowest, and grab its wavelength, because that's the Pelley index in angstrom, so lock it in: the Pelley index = 4239.66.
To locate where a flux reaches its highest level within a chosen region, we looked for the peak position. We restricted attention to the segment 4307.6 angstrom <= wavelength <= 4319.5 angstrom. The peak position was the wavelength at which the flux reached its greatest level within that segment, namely 4318.48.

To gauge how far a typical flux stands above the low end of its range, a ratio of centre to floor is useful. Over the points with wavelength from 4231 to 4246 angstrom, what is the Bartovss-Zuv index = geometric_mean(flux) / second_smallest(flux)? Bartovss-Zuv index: 1.04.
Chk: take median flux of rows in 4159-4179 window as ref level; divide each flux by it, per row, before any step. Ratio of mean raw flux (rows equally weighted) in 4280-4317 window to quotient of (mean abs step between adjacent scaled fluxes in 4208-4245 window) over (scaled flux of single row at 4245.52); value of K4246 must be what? 28.5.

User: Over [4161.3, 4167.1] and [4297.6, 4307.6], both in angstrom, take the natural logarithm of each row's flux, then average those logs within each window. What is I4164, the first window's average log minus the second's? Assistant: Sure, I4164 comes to 0.145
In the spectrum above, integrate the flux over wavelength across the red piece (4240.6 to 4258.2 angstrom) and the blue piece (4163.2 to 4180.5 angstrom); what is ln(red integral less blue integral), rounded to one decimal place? 1.1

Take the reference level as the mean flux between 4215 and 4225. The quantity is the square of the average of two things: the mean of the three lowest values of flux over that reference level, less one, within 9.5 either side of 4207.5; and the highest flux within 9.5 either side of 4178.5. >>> 1.03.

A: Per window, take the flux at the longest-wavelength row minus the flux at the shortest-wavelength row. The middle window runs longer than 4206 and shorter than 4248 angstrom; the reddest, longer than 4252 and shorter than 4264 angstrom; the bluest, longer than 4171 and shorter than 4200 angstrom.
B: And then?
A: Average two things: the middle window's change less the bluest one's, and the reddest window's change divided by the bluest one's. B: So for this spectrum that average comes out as 2.1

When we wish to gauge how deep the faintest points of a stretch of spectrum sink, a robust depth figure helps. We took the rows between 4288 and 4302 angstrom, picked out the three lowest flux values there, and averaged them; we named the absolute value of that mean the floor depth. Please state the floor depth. 1.79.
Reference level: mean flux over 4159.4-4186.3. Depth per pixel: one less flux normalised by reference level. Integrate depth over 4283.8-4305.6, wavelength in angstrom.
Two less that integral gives 1.6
